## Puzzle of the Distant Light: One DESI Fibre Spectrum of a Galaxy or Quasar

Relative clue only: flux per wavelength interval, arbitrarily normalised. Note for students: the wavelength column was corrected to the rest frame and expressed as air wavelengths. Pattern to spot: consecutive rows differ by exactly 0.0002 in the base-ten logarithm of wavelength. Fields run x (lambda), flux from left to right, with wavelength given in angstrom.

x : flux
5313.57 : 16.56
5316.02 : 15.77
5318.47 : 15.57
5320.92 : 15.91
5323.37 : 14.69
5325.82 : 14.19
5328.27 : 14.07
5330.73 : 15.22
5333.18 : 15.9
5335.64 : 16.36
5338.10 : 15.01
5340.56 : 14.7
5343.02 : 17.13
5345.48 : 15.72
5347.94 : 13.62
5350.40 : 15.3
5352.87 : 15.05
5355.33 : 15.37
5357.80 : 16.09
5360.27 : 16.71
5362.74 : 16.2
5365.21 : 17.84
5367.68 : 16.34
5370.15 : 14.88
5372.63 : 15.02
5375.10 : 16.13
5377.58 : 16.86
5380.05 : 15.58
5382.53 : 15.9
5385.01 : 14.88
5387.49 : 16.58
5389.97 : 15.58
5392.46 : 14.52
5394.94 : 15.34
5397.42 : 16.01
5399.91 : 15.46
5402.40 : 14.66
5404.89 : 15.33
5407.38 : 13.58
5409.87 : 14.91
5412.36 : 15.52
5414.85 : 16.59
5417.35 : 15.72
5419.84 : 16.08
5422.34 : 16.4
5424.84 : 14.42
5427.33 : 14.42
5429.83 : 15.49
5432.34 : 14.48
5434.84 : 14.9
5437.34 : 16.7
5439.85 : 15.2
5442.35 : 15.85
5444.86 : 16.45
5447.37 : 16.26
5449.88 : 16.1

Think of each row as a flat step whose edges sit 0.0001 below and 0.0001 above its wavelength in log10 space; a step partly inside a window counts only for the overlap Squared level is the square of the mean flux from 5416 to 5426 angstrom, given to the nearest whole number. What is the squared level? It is 245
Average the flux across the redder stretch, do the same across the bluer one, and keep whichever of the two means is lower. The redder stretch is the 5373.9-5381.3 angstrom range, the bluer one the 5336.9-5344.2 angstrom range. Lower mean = 15.6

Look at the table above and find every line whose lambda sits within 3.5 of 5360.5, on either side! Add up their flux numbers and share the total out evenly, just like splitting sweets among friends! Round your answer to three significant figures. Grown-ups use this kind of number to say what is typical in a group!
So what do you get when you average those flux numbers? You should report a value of 16.3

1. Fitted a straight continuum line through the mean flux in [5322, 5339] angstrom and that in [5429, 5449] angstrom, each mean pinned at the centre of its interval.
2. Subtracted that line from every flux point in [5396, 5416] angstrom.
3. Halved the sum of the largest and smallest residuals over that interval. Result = -0.43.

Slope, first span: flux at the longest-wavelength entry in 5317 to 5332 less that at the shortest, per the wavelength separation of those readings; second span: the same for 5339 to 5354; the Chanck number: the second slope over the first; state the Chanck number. -1.0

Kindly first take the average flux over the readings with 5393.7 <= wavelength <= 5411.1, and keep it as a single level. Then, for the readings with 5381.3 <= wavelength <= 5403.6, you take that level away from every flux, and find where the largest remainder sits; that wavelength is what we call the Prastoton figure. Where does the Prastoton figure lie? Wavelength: 5387.49 angstrom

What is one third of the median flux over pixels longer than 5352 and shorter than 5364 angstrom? 5.36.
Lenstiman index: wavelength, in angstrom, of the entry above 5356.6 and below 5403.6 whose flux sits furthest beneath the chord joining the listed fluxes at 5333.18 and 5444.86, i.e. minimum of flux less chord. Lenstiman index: 5392.46 angstrom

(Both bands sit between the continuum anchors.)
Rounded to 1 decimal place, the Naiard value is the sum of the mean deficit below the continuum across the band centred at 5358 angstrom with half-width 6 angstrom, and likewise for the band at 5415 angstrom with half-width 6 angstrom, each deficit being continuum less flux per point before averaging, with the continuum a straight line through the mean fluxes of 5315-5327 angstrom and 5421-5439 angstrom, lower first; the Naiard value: -1.2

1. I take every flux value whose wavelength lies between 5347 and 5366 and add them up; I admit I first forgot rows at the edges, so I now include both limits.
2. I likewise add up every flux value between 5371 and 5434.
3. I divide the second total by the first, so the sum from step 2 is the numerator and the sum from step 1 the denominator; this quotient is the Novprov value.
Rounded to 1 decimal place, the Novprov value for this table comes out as 3.1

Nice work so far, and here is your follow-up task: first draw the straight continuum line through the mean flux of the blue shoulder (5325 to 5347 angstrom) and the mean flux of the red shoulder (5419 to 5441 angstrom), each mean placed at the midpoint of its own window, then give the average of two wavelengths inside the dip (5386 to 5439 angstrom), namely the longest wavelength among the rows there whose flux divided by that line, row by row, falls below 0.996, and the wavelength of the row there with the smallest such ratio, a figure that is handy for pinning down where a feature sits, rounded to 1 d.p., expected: 5421.1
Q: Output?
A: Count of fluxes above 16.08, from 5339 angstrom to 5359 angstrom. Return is 2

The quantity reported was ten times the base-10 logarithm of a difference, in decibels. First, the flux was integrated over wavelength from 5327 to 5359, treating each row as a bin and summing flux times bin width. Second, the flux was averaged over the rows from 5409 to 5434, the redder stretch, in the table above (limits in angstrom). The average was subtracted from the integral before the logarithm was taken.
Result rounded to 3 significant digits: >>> 26.8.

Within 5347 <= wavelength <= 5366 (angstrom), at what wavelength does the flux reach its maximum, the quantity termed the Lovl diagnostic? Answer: 5365.21 angstrom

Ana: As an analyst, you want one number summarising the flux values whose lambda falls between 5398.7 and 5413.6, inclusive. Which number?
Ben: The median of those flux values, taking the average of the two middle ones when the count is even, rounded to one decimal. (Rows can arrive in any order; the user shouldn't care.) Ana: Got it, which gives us 15.1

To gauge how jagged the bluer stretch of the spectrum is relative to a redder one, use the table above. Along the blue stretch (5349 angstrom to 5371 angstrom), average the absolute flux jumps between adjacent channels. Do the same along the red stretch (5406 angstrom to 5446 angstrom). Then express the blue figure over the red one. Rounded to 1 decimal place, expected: 1.0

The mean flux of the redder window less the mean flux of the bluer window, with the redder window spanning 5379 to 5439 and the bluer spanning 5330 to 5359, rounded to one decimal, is -0.1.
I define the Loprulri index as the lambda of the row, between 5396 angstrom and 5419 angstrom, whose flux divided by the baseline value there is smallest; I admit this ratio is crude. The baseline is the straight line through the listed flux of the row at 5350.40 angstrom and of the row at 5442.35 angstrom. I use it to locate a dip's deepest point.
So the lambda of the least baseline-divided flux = 5407.38 angstrom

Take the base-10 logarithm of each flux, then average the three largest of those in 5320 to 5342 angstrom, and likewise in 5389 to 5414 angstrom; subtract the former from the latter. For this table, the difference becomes -0.010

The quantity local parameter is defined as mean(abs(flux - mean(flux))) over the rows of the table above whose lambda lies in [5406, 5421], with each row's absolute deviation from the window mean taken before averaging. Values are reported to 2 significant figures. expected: 0.77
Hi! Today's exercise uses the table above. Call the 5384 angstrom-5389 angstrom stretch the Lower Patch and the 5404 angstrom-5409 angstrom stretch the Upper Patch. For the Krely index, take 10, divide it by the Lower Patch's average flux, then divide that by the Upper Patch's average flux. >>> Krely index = 0.0440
